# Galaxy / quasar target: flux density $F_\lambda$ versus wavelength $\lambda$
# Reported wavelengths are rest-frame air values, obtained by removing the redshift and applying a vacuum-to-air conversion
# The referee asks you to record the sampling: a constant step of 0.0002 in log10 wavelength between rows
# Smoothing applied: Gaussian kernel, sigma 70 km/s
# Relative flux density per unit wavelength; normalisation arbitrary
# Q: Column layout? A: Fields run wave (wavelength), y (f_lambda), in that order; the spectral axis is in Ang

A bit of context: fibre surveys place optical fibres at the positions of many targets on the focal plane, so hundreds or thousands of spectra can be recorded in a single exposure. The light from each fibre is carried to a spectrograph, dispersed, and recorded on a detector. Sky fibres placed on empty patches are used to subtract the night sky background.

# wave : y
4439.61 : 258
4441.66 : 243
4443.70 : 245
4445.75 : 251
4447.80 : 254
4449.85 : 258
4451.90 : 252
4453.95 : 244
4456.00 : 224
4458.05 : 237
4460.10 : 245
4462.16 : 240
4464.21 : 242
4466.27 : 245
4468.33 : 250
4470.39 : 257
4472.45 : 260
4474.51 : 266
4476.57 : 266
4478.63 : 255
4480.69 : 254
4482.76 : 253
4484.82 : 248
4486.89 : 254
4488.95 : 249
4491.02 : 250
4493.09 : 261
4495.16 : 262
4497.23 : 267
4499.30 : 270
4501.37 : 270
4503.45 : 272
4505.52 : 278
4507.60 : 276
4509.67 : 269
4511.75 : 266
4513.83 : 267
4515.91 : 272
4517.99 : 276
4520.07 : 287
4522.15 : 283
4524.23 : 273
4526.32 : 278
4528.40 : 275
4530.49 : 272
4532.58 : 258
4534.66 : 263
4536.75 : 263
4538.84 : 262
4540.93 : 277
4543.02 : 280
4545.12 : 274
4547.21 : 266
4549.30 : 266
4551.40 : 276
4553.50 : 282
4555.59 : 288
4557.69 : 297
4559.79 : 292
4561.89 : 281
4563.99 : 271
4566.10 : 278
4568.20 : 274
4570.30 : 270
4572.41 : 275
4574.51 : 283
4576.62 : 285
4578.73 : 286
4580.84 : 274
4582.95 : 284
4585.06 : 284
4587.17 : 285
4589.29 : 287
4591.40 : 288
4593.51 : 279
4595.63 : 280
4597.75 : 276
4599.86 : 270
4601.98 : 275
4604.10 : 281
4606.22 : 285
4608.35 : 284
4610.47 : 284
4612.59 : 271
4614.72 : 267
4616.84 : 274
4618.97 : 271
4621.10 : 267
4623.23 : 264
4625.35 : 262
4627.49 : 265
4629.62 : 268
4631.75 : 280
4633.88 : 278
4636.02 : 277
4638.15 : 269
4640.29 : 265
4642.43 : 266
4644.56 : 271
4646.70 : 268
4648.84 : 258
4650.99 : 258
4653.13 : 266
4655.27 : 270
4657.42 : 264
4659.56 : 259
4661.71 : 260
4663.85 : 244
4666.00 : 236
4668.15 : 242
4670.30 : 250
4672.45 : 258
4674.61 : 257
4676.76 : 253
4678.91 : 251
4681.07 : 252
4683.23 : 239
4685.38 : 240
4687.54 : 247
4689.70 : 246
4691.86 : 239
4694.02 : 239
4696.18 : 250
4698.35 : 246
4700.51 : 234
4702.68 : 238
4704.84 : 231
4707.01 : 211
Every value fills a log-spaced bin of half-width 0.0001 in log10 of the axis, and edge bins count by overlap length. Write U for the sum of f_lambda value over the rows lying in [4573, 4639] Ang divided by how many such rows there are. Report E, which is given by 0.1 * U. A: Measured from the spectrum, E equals 27.7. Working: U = 277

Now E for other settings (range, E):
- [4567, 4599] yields 28.1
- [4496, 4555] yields 27.2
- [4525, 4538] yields 26.8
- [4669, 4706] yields 24.5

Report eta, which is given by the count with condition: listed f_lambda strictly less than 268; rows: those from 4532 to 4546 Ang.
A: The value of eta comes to 4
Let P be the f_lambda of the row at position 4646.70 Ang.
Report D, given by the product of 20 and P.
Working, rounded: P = 268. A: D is 5360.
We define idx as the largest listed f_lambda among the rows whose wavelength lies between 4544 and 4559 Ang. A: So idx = 297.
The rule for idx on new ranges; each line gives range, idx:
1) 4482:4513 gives 278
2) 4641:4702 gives 271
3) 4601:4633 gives 285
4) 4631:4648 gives 280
